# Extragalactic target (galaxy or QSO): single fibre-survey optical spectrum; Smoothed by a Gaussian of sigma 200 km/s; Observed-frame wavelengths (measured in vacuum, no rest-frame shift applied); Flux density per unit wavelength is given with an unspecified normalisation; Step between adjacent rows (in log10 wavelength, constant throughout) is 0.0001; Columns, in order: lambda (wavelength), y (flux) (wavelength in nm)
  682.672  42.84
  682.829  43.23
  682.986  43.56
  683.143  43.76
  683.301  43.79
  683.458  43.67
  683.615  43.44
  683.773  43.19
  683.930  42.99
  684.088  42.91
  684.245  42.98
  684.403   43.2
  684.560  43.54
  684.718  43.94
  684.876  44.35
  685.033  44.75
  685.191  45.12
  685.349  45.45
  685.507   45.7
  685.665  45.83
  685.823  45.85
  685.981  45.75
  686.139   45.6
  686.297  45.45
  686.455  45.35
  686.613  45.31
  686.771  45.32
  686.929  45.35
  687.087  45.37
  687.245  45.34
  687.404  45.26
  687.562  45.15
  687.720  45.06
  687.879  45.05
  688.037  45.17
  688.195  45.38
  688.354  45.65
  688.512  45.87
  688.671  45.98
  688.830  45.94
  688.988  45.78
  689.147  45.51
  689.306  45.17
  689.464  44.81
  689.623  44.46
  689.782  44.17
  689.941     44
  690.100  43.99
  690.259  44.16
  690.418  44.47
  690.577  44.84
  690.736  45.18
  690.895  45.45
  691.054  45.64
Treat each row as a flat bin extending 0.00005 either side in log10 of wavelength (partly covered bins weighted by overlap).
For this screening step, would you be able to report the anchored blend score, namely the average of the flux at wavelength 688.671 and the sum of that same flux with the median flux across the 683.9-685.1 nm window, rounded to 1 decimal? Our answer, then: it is 67.7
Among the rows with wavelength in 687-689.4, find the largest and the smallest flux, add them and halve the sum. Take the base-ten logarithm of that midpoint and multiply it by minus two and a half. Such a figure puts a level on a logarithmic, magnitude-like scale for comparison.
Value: -4.15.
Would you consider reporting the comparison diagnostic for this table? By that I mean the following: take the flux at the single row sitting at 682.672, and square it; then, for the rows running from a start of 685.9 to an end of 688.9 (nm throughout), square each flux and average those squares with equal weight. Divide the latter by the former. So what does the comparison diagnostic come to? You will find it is 1.13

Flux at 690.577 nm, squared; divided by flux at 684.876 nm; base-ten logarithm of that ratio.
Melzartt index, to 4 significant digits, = 1.656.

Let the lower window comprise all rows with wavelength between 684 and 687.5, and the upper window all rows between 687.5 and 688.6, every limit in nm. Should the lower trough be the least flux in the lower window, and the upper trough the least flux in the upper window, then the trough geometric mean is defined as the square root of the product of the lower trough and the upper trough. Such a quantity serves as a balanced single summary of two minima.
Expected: 44.0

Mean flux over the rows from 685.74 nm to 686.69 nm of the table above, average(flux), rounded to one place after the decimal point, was 45.6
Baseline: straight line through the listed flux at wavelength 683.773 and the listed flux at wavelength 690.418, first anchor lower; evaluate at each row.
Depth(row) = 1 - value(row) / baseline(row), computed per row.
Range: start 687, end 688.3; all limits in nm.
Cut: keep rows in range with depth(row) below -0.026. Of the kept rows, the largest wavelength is 688.195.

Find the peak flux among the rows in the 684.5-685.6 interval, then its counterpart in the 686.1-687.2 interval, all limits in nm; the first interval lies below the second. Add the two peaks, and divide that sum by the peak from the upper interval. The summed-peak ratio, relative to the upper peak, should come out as 2.00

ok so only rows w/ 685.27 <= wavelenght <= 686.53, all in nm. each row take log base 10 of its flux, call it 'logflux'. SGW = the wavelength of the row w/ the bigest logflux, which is 685.823 nm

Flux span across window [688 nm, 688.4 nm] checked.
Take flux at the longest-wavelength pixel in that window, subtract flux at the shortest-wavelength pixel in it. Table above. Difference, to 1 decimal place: 0.5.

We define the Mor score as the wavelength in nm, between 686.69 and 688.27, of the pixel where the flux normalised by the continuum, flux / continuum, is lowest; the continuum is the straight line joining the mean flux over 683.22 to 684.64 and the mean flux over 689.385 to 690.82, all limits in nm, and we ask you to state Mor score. 687.879 nm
